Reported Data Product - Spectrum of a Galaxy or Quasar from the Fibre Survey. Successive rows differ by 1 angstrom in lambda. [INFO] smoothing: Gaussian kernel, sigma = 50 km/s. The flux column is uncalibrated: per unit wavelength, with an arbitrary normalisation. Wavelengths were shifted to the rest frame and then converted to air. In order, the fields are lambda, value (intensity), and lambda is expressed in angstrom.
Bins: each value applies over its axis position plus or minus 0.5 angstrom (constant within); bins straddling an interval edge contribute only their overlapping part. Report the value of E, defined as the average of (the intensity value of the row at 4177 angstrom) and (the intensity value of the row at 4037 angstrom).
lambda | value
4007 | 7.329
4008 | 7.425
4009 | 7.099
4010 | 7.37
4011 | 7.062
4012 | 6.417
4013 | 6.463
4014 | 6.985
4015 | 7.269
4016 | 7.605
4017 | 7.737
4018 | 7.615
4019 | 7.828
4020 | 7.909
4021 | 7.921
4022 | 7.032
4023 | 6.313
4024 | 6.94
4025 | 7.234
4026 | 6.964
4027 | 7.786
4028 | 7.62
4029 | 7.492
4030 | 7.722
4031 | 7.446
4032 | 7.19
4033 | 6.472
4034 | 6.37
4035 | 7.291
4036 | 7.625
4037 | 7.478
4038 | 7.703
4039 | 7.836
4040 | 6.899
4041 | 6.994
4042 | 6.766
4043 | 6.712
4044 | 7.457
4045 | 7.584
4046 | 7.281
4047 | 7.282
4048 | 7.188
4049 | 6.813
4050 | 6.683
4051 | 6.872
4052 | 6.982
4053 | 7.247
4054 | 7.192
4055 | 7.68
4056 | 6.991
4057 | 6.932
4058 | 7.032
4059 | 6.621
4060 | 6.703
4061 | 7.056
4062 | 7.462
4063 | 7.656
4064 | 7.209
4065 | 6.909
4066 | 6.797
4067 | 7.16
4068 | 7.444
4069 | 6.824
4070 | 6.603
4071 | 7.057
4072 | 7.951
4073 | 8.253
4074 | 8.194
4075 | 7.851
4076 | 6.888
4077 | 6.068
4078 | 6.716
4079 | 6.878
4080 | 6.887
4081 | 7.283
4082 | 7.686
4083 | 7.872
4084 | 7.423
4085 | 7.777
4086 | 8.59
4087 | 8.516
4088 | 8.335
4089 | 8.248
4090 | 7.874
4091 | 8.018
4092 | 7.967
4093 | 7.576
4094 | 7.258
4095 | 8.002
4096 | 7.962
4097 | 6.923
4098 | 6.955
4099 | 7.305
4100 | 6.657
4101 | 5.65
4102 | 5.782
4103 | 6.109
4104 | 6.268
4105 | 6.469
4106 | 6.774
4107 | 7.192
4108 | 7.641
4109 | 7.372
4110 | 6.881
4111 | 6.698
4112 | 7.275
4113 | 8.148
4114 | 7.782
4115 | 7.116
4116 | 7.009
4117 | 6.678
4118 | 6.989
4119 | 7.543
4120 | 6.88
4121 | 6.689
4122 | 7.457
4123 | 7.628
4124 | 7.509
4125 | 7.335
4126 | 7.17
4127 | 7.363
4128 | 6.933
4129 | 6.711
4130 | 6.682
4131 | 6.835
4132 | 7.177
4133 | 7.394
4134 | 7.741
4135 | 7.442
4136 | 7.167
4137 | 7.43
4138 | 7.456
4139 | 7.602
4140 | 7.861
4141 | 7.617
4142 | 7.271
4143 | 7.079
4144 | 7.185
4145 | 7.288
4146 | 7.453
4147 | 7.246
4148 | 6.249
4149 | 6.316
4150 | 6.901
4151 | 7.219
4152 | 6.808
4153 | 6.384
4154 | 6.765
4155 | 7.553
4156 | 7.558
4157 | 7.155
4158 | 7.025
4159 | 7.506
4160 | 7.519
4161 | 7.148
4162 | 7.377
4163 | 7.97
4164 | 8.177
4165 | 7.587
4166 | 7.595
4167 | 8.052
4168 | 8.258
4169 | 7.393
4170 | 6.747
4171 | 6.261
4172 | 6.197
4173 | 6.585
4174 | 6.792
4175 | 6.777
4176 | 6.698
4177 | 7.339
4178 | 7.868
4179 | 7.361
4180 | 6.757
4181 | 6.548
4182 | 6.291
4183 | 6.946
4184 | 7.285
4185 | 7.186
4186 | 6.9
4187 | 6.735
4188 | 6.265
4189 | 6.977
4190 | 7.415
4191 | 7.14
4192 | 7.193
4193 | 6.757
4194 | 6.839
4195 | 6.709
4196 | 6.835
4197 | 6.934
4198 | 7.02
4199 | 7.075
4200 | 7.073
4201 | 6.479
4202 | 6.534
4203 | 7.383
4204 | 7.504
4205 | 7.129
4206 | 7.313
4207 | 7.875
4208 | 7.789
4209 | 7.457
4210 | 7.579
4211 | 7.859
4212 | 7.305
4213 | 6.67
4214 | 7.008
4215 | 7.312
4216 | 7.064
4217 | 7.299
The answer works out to 7.41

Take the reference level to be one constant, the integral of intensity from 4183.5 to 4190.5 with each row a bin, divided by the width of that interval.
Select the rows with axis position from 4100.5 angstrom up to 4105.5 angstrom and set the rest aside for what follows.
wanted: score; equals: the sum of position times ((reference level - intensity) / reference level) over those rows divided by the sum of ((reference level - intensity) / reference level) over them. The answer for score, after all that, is 4102.5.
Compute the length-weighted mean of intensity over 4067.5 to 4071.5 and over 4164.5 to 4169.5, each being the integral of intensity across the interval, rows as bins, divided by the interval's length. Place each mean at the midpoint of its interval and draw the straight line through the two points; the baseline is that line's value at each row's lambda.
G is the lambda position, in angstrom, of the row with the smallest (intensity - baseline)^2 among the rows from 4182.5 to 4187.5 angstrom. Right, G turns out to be 4184 angstrom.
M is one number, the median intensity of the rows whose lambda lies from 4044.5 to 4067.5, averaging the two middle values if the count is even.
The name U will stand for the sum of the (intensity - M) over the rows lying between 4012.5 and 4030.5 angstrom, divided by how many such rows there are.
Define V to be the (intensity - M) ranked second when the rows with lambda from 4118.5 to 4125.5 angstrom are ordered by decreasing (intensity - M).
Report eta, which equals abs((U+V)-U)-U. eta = 0.2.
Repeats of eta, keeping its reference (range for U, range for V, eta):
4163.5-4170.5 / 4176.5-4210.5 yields 0.2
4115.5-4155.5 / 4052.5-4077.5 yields 1.0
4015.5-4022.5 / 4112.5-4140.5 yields 0.2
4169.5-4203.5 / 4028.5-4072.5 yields 1.0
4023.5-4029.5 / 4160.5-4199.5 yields 0.8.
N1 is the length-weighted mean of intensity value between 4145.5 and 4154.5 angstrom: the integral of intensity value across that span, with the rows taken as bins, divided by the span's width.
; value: 6.8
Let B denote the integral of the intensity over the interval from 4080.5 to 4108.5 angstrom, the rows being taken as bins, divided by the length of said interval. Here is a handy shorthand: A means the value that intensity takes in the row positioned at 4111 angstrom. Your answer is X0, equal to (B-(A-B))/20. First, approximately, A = 6.698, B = 7.4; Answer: 0.401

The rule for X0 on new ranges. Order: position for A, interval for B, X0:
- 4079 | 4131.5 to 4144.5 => 0.398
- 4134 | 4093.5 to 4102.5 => 0.307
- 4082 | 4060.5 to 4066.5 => 0.334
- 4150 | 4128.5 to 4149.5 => 0.375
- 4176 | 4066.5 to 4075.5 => 0.413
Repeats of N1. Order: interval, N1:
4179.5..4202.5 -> 6.9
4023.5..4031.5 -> 7.4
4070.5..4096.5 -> 7.7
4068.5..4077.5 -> 7.3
